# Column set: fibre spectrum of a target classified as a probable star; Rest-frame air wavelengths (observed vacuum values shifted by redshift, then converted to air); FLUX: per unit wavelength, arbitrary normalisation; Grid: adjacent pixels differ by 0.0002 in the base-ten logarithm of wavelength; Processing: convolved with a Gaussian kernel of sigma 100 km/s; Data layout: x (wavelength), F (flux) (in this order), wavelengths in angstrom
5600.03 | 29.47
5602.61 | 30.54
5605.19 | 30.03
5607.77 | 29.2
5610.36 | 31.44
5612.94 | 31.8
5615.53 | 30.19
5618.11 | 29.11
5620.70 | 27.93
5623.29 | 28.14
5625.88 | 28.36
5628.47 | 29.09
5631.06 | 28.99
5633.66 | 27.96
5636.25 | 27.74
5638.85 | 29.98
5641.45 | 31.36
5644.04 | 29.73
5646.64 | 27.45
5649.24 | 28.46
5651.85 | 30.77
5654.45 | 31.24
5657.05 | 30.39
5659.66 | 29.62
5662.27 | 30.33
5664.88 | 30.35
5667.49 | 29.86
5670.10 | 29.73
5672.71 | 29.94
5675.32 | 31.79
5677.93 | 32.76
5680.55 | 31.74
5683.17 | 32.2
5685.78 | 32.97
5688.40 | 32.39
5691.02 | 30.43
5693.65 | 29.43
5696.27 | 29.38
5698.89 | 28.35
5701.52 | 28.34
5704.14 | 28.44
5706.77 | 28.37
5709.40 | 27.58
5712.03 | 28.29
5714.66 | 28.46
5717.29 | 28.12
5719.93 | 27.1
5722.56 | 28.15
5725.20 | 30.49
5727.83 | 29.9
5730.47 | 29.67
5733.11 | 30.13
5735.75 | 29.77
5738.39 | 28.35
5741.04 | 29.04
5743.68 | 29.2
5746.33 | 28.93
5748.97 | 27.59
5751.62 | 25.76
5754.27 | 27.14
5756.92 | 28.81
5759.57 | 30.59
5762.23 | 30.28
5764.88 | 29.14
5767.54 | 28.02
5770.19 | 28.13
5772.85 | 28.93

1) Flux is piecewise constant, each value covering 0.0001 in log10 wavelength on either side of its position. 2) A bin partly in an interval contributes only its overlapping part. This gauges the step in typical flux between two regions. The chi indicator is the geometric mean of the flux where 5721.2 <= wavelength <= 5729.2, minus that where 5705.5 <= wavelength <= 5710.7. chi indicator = 1.5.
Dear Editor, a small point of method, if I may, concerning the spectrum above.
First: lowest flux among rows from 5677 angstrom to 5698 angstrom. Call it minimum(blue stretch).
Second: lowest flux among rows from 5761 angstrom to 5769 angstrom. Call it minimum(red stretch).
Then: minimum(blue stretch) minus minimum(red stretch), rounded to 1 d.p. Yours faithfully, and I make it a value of 1.4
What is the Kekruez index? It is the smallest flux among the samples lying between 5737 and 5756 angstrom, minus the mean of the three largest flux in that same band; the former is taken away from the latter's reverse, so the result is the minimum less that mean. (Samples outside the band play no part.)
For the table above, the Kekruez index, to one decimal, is -3.3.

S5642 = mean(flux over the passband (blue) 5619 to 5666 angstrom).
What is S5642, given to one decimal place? 29.3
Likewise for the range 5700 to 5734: 28.7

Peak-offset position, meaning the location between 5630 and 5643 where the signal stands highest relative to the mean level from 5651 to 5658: 5641.45 angstrom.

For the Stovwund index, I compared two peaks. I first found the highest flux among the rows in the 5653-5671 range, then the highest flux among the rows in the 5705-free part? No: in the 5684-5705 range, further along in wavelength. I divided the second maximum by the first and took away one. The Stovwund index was 0.06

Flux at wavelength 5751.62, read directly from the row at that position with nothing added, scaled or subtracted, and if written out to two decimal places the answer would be 25.76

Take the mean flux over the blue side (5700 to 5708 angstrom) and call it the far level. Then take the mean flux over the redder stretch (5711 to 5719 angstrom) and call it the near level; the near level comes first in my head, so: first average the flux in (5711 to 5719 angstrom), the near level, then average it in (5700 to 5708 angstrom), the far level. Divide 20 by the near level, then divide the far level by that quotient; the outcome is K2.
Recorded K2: 40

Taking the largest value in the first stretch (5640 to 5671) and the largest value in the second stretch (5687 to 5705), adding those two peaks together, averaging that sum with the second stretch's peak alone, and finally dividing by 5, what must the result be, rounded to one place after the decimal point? 9.6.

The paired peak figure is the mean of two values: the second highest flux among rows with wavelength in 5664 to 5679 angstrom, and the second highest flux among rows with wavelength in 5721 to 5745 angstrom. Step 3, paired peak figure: 30.96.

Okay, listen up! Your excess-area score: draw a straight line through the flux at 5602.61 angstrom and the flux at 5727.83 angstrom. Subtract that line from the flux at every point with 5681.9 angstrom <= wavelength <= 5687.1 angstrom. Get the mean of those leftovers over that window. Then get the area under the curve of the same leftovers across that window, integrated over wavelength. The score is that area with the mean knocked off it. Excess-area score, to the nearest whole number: 10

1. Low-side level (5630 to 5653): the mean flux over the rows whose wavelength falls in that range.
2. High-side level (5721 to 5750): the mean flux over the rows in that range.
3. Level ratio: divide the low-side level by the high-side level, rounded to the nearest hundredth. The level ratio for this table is 1.00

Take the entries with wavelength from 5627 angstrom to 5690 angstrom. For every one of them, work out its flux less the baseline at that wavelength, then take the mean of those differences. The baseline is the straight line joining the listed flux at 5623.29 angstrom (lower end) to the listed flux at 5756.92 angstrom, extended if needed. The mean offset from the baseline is 2.0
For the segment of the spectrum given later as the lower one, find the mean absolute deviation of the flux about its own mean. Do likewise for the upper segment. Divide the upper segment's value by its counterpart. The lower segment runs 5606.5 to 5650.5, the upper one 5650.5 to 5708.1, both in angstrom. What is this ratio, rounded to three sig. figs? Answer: 1.08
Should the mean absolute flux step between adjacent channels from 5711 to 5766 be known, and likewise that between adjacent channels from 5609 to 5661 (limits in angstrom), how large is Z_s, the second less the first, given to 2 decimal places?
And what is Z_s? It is 0.11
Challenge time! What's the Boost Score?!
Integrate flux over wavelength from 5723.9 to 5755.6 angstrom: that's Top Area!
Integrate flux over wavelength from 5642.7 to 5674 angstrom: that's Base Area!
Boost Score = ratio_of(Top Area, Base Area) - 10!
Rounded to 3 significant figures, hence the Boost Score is -9.02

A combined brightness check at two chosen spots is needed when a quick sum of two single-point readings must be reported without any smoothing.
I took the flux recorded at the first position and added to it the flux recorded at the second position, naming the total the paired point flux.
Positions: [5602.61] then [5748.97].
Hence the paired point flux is 58.1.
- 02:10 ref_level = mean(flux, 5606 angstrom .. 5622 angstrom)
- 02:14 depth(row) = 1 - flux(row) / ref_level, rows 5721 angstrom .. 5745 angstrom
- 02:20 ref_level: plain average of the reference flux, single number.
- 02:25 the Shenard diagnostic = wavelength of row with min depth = 5725.20 angstrom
